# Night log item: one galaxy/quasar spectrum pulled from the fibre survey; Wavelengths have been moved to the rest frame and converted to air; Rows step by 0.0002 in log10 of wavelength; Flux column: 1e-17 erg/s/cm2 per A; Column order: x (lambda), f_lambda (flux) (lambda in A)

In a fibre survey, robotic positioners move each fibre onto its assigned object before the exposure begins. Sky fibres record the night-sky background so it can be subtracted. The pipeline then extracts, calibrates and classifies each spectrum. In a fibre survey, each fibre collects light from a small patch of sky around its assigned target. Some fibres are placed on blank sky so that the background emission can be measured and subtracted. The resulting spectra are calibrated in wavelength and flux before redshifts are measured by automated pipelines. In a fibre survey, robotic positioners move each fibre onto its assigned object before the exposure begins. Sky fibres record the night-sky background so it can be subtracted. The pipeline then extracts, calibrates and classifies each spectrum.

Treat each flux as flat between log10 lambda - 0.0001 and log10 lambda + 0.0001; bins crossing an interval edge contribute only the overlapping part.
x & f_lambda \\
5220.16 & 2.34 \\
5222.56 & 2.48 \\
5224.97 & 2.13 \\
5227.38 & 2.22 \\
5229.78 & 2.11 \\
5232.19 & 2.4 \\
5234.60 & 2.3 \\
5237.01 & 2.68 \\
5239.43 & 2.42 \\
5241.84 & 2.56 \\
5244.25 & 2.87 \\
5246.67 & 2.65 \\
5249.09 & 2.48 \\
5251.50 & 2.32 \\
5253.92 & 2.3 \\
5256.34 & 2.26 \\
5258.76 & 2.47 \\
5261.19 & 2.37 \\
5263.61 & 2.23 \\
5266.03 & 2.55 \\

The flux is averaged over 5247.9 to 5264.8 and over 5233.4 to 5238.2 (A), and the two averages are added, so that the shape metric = 4.84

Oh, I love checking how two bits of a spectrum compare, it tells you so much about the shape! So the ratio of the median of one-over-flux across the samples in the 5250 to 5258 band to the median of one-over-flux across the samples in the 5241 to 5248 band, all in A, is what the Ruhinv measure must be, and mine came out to 1.15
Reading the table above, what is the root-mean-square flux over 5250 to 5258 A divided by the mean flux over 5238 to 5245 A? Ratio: 0.88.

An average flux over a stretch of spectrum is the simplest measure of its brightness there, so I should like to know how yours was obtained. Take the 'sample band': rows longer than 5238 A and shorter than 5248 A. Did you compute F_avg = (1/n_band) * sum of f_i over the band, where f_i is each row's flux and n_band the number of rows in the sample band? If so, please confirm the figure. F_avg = 2.62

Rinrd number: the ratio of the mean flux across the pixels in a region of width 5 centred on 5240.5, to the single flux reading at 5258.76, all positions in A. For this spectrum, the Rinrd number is 1.01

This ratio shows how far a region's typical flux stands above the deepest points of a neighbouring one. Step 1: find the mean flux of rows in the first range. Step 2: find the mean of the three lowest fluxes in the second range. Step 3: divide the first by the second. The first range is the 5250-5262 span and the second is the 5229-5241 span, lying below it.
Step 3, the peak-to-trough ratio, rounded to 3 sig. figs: 1.03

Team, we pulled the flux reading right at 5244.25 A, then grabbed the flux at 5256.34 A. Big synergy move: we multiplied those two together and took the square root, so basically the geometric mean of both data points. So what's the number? 2.55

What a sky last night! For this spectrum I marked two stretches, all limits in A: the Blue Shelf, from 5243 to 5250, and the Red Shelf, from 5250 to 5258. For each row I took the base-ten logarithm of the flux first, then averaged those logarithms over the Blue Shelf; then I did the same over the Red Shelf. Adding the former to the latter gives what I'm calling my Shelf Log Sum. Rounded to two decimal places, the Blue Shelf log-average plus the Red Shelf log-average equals 0.79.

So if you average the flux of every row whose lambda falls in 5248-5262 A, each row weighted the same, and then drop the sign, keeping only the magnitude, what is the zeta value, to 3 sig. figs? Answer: 2.37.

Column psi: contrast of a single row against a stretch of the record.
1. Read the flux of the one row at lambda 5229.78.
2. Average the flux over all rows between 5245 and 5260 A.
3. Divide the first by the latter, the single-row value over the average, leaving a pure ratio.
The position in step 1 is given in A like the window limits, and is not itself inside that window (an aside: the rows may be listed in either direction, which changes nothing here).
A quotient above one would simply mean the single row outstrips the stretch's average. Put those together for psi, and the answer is 0.87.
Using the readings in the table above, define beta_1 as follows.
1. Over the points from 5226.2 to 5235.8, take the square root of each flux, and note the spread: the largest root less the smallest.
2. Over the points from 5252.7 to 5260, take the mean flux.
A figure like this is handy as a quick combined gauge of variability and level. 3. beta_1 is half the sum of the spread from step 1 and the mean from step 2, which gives 1.22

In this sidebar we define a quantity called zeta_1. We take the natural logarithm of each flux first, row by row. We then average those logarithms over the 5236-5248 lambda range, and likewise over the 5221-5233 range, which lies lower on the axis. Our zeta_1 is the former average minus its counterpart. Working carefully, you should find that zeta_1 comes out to 0.15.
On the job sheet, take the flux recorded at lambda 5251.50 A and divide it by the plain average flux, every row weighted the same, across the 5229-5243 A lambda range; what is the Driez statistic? 0.96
